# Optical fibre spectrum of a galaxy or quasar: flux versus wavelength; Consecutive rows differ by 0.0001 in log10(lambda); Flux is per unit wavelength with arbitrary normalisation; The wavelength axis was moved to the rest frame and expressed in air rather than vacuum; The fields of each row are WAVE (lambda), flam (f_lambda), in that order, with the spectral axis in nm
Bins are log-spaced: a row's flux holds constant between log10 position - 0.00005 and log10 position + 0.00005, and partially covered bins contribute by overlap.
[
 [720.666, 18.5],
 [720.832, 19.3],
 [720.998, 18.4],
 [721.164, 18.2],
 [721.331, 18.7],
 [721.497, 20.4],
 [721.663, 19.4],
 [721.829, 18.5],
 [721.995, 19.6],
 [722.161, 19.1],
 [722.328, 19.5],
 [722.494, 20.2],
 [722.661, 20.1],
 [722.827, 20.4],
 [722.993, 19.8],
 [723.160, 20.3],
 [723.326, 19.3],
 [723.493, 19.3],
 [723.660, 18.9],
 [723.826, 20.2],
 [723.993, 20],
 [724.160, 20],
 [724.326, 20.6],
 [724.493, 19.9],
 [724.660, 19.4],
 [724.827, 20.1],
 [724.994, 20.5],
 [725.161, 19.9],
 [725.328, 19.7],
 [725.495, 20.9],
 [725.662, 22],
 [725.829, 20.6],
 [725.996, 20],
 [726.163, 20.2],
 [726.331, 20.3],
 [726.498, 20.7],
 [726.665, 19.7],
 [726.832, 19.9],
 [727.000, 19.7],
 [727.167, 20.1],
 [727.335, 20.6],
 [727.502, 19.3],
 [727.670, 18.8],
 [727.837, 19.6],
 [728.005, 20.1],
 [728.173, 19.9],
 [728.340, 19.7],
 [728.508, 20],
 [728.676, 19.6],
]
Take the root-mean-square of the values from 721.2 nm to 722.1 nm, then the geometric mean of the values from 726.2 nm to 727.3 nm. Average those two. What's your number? 19.7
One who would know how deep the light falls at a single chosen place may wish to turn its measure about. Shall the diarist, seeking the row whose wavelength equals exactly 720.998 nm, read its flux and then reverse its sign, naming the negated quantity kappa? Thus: -18.4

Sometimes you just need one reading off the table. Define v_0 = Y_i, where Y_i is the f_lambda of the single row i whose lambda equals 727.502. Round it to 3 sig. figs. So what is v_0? 19.3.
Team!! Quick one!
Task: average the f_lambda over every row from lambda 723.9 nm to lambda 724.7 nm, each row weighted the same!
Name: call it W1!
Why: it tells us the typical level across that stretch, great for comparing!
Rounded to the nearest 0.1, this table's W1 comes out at 20.0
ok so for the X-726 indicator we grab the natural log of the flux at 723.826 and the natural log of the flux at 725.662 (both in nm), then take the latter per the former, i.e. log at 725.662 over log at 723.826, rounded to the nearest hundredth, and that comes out 1.03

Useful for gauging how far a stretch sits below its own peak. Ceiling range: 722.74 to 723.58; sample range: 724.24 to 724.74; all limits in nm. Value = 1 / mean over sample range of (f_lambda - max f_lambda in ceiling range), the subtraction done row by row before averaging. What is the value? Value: -2.3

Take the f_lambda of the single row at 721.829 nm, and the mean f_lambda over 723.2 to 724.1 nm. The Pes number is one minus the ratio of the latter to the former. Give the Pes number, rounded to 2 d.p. -0.06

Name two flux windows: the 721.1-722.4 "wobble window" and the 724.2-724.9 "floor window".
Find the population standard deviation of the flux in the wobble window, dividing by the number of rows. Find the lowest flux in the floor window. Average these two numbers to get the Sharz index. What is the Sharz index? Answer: 10.0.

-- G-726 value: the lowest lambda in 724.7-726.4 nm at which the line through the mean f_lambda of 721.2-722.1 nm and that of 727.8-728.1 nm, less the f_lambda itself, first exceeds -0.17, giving 725.328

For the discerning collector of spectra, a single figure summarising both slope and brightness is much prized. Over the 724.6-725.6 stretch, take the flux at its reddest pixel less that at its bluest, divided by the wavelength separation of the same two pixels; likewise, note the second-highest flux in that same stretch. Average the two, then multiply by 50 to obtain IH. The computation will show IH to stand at 557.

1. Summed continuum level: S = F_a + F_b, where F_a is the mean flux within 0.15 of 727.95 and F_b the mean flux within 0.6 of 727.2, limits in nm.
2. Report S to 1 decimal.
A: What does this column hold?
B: 39.6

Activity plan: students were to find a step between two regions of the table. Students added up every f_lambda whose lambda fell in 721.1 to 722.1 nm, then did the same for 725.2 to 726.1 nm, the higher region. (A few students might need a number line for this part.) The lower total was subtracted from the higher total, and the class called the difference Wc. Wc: -12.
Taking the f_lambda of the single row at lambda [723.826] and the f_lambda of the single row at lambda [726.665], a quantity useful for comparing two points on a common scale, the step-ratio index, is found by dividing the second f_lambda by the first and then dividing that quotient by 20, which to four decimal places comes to 0.0488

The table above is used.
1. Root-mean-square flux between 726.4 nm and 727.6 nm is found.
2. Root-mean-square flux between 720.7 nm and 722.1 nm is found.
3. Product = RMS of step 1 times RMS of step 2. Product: 382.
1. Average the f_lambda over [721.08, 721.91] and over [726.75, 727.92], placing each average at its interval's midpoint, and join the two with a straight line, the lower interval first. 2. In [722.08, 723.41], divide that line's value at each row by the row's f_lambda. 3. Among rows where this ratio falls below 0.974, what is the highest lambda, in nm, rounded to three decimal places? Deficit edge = 723.160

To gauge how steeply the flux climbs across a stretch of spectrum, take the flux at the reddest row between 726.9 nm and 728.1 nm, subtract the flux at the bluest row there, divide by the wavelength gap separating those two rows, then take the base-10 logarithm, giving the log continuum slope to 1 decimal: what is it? -0.4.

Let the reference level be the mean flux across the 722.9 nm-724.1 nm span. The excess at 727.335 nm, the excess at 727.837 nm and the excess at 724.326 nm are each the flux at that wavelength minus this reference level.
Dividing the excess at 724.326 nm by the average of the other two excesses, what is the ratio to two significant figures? 2.2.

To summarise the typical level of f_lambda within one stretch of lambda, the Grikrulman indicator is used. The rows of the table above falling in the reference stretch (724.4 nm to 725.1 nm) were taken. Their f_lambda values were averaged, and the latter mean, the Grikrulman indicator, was 20.0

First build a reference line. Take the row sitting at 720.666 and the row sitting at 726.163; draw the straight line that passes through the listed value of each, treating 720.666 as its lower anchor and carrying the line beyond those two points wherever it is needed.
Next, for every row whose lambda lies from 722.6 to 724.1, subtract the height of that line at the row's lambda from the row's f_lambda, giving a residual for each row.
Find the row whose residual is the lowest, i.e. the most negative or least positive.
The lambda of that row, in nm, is 723.660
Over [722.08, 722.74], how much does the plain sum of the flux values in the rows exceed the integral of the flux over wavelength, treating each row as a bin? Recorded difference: 66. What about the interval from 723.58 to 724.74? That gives 116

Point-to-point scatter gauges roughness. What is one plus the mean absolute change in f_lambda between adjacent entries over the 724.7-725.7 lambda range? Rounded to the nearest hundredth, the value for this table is 1.70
